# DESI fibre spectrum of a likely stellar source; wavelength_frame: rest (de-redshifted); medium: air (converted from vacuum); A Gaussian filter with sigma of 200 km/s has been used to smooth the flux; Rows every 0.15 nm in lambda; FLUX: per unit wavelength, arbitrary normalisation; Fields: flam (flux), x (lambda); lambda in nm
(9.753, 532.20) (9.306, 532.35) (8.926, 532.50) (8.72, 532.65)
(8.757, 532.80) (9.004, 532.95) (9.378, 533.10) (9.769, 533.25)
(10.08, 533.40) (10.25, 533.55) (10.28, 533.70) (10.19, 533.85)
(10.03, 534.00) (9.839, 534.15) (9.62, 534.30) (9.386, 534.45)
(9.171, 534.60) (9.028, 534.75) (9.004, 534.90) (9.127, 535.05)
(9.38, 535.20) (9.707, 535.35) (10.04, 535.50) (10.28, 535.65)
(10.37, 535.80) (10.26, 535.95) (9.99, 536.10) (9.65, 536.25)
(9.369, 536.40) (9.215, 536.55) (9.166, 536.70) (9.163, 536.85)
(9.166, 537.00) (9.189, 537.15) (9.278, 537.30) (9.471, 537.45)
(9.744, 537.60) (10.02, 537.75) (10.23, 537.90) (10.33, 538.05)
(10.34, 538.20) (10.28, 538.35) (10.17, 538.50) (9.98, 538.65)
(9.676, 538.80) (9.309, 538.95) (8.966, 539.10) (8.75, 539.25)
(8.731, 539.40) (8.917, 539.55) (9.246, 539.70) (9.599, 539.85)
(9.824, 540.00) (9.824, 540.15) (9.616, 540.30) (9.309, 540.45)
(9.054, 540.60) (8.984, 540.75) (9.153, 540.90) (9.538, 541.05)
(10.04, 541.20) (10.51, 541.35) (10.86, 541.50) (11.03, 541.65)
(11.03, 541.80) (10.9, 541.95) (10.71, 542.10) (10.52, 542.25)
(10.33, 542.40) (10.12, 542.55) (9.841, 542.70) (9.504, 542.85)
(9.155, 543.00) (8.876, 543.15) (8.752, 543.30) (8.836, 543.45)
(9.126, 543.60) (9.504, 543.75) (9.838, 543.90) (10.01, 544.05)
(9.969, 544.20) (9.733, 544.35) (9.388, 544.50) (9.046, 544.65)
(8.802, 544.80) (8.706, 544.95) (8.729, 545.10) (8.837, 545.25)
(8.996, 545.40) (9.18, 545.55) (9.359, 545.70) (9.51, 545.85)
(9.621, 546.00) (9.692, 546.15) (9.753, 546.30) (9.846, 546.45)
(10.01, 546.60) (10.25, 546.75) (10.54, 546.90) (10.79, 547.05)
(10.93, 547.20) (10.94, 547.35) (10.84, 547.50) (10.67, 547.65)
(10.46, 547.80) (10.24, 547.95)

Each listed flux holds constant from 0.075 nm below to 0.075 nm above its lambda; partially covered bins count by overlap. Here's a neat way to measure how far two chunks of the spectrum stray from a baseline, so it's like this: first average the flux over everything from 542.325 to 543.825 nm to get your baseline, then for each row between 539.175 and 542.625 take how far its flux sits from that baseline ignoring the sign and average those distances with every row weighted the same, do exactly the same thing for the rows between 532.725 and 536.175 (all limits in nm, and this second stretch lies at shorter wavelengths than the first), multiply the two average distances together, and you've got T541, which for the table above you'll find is 0.36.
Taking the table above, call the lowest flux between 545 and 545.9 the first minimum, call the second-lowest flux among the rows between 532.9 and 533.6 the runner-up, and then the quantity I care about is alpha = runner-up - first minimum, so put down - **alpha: 0.6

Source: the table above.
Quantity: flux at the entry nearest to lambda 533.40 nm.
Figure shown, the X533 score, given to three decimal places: 10.080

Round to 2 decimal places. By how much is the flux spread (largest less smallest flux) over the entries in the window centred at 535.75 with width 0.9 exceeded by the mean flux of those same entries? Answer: 9.44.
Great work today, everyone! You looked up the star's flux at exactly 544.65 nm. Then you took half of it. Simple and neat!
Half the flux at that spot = 4.5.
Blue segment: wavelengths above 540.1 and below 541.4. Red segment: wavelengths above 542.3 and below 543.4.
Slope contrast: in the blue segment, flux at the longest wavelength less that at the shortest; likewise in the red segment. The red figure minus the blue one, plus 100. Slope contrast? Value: 98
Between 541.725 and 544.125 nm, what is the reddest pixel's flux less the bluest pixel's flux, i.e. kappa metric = -1.0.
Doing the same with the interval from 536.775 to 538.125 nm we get 1.2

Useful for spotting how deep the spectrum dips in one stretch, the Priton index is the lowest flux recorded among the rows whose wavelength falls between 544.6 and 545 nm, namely 8.706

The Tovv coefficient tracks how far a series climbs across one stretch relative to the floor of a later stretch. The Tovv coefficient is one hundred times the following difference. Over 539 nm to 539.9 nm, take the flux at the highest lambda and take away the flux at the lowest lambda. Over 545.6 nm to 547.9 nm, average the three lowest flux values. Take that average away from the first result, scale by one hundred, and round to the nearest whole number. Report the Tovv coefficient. -886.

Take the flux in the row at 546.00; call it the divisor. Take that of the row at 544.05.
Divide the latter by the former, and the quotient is 1.04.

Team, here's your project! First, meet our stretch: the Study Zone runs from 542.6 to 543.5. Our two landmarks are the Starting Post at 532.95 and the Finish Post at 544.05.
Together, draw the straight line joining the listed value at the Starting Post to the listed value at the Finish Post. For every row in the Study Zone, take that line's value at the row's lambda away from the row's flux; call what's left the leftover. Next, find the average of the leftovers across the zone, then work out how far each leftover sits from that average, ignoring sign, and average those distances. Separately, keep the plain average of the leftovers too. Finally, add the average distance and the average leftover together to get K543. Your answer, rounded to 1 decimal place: -0.4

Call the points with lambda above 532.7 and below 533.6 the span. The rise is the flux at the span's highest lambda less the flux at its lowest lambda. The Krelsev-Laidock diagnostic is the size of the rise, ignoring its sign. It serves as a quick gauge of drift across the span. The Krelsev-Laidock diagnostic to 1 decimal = 1.5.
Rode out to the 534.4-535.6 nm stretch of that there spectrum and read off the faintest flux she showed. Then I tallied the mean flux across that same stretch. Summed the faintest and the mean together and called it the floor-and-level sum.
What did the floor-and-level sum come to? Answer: 18.4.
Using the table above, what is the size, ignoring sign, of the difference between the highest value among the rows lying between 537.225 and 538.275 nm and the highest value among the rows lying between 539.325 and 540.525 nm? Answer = 0.5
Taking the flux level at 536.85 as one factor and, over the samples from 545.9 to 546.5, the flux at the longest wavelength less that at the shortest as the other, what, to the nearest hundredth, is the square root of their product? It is 1.44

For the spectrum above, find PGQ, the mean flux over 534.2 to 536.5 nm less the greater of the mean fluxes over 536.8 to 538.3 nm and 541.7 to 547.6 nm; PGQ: -0.1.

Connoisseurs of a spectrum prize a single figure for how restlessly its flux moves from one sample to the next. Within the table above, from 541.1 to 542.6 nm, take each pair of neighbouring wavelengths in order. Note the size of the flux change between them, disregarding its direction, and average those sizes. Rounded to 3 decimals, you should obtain 0.211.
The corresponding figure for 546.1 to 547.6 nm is 0.150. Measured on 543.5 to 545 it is 0.243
